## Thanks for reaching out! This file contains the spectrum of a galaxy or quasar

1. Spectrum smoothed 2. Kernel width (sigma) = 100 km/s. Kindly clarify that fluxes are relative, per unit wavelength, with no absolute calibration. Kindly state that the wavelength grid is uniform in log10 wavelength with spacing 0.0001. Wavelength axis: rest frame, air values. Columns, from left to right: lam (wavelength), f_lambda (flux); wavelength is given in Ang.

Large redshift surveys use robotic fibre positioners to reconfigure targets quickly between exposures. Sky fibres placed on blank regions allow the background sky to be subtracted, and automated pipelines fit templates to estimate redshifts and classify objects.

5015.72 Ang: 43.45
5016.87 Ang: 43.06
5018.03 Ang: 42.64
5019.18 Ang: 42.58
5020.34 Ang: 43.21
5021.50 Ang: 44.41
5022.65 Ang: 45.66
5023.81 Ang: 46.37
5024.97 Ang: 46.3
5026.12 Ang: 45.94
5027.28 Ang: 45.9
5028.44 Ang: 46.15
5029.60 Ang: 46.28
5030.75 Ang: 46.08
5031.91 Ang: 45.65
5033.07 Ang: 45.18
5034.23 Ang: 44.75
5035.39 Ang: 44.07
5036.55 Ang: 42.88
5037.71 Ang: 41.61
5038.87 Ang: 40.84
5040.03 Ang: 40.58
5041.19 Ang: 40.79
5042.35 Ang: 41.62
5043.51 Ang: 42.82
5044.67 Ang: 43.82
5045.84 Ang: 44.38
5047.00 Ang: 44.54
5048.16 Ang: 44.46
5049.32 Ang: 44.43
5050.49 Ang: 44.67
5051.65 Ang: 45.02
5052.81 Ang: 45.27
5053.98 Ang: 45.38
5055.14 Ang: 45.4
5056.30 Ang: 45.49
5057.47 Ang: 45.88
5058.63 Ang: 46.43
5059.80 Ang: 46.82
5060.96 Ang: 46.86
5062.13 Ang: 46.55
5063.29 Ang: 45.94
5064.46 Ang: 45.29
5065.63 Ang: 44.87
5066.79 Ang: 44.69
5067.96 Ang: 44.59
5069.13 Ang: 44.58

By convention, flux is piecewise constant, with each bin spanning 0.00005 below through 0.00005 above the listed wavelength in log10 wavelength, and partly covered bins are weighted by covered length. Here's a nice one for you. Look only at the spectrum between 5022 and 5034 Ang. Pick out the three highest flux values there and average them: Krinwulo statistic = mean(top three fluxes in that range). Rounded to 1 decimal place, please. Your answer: 46.3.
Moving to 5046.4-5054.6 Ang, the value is 45.2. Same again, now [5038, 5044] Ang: 41.8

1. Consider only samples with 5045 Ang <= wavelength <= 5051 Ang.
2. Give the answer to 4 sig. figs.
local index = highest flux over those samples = 44.67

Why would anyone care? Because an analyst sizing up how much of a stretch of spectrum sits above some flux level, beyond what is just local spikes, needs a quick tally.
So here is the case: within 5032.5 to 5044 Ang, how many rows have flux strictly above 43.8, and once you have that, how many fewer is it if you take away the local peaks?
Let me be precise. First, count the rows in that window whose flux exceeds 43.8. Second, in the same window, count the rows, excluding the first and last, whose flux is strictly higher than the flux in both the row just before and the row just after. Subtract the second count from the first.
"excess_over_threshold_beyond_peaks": 3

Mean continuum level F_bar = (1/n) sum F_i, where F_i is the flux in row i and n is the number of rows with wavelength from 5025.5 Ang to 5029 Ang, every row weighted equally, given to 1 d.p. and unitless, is 46.0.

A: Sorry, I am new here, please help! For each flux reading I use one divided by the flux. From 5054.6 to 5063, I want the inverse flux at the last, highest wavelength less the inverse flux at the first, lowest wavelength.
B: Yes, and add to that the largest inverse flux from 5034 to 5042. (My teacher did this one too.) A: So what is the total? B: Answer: 0.0241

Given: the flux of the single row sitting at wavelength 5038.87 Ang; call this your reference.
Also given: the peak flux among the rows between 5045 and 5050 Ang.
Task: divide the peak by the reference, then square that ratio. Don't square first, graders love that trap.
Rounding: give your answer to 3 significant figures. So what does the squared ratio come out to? 1.19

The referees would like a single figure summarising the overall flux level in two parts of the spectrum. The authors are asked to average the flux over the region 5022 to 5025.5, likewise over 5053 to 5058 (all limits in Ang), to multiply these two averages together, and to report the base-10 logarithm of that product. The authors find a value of 3.32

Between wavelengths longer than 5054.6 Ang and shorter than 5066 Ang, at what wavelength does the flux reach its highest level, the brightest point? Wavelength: 5060.96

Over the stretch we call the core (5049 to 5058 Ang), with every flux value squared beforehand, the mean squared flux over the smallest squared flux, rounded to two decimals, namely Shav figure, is 1.03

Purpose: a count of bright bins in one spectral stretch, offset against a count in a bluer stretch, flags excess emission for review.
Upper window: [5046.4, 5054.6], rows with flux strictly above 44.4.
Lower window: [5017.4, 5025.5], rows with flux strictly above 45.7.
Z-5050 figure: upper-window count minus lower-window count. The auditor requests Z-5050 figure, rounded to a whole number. 5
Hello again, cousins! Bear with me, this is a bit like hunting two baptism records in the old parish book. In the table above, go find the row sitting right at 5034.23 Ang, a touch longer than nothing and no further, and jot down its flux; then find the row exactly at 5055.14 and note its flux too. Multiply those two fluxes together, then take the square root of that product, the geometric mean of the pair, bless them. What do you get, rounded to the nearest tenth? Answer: 45.1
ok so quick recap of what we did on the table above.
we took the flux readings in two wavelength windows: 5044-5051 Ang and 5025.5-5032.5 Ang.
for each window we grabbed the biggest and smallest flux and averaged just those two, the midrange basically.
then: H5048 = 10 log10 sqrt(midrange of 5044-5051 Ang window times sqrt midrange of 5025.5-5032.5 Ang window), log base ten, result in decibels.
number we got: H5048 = 12.4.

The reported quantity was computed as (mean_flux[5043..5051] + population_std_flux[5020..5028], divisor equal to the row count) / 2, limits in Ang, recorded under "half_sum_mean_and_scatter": 22.6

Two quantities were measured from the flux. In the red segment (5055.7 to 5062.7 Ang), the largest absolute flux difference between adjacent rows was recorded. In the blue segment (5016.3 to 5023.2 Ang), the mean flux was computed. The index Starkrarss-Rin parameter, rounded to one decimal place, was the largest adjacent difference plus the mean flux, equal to 44.1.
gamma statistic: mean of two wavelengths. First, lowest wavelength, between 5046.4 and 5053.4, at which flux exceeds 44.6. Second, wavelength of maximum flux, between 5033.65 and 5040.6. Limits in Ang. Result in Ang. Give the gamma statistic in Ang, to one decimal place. 5042.4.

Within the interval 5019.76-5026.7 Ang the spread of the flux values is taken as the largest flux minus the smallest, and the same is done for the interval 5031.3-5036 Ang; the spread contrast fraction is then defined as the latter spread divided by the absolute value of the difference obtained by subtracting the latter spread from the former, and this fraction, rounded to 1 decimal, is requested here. 1.0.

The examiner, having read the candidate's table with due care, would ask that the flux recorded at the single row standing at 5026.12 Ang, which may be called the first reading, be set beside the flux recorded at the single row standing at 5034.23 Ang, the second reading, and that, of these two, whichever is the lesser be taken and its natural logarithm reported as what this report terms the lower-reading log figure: 3.80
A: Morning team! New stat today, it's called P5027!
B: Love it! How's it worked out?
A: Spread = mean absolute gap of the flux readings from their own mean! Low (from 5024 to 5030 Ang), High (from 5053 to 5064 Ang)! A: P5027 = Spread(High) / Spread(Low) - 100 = -96.7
